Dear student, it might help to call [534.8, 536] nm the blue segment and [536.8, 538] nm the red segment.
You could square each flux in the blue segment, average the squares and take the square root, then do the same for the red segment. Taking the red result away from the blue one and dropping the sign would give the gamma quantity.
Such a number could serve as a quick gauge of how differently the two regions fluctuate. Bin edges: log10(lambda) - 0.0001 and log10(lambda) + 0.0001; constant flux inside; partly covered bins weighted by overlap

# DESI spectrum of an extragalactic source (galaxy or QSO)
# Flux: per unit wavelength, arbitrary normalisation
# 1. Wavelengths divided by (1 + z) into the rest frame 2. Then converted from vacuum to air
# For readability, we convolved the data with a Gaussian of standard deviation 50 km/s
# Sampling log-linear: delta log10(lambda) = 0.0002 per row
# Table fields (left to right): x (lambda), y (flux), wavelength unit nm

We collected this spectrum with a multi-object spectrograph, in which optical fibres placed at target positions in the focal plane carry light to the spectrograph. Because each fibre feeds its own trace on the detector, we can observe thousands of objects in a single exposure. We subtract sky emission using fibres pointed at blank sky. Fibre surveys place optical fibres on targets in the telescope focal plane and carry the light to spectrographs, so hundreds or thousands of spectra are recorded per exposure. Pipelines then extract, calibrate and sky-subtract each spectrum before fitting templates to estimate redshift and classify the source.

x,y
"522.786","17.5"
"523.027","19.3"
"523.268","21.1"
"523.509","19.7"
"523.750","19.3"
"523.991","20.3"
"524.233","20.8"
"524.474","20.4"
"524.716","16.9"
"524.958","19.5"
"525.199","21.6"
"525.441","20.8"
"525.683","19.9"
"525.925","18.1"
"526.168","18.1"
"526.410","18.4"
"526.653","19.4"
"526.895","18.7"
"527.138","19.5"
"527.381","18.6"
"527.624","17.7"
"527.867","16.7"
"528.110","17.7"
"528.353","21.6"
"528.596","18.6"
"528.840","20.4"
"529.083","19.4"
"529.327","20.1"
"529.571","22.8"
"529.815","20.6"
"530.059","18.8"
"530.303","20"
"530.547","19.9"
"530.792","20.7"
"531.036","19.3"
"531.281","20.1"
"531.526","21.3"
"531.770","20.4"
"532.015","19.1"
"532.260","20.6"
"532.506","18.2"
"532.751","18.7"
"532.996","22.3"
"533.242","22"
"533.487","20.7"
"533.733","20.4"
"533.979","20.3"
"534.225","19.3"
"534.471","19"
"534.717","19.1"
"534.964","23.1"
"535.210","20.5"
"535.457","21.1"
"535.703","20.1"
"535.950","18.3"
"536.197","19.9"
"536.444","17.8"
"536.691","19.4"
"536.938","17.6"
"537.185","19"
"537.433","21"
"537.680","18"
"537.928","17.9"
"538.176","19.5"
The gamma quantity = 1.94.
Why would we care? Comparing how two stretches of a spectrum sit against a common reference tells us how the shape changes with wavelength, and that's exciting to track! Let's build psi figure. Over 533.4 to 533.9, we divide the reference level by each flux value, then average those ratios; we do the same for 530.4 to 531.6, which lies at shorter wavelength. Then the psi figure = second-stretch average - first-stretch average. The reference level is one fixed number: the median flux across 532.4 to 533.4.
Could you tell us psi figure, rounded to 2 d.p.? 0.02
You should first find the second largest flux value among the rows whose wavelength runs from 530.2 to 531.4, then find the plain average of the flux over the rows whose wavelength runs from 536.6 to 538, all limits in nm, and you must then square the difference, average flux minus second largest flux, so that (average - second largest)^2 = 1.6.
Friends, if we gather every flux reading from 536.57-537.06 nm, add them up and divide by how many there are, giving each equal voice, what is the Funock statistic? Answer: 18.5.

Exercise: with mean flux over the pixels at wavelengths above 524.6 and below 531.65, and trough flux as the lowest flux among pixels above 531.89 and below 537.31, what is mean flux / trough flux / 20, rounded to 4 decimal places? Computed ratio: 0.0554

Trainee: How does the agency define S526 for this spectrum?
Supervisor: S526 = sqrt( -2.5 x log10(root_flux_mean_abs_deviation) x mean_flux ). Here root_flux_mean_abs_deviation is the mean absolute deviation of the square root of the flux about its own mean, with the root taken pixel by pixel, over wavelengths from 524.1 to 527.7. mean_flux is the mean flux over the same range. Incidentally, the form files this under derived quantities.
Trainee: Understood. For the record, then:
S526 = 6.6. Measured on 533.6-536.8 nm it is 6.9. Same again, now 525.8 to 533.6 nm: 6.6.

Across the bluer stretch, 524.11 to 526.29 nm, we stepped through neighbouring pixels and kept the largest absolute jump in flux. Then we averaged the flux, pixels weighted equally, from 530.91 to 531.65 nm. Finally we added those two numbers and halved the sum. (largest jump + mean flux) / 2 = 11.9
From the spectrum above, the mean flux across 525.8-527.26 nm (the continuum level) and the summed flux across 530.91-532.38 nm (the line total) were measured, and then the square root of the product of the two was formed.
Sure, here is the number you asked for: 47.5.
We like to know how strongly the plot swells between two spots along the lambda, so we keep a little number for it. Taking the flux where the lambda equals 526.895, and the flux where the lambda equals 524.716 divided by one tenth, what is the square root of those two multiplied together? 56.2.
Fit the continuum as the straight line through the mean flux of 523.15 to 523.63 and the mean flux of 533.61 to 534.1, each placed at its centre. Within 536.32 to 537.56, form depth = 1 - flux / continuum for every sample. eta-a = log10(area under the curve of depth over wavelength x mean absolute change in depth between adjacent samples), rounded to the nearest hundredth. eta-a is -2.16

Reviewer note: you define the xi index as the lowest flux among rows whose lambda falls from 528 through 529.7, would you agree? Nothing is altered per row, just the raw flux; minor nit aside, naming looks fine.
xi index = 17.7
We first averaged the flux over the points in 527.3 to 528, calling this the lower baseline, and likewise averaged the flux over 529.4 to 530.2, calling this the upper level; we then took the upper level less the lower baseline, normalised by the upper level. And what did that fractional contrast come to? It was 0.148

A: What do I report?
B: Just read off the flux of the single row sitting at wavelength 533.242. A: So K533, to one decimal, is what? 22.0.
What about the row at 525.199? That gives 21.6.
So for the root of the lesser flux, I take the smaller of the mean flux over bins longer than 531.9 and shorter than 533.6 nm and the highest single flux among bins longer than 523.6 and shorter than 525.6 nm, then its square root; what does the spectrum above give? 4.50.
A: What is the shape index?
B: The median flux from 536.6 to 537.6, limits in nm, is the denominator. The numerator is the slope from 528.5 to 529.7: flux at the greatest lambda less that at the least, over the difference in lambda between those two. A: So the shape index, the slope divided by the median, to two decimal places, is 0.22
